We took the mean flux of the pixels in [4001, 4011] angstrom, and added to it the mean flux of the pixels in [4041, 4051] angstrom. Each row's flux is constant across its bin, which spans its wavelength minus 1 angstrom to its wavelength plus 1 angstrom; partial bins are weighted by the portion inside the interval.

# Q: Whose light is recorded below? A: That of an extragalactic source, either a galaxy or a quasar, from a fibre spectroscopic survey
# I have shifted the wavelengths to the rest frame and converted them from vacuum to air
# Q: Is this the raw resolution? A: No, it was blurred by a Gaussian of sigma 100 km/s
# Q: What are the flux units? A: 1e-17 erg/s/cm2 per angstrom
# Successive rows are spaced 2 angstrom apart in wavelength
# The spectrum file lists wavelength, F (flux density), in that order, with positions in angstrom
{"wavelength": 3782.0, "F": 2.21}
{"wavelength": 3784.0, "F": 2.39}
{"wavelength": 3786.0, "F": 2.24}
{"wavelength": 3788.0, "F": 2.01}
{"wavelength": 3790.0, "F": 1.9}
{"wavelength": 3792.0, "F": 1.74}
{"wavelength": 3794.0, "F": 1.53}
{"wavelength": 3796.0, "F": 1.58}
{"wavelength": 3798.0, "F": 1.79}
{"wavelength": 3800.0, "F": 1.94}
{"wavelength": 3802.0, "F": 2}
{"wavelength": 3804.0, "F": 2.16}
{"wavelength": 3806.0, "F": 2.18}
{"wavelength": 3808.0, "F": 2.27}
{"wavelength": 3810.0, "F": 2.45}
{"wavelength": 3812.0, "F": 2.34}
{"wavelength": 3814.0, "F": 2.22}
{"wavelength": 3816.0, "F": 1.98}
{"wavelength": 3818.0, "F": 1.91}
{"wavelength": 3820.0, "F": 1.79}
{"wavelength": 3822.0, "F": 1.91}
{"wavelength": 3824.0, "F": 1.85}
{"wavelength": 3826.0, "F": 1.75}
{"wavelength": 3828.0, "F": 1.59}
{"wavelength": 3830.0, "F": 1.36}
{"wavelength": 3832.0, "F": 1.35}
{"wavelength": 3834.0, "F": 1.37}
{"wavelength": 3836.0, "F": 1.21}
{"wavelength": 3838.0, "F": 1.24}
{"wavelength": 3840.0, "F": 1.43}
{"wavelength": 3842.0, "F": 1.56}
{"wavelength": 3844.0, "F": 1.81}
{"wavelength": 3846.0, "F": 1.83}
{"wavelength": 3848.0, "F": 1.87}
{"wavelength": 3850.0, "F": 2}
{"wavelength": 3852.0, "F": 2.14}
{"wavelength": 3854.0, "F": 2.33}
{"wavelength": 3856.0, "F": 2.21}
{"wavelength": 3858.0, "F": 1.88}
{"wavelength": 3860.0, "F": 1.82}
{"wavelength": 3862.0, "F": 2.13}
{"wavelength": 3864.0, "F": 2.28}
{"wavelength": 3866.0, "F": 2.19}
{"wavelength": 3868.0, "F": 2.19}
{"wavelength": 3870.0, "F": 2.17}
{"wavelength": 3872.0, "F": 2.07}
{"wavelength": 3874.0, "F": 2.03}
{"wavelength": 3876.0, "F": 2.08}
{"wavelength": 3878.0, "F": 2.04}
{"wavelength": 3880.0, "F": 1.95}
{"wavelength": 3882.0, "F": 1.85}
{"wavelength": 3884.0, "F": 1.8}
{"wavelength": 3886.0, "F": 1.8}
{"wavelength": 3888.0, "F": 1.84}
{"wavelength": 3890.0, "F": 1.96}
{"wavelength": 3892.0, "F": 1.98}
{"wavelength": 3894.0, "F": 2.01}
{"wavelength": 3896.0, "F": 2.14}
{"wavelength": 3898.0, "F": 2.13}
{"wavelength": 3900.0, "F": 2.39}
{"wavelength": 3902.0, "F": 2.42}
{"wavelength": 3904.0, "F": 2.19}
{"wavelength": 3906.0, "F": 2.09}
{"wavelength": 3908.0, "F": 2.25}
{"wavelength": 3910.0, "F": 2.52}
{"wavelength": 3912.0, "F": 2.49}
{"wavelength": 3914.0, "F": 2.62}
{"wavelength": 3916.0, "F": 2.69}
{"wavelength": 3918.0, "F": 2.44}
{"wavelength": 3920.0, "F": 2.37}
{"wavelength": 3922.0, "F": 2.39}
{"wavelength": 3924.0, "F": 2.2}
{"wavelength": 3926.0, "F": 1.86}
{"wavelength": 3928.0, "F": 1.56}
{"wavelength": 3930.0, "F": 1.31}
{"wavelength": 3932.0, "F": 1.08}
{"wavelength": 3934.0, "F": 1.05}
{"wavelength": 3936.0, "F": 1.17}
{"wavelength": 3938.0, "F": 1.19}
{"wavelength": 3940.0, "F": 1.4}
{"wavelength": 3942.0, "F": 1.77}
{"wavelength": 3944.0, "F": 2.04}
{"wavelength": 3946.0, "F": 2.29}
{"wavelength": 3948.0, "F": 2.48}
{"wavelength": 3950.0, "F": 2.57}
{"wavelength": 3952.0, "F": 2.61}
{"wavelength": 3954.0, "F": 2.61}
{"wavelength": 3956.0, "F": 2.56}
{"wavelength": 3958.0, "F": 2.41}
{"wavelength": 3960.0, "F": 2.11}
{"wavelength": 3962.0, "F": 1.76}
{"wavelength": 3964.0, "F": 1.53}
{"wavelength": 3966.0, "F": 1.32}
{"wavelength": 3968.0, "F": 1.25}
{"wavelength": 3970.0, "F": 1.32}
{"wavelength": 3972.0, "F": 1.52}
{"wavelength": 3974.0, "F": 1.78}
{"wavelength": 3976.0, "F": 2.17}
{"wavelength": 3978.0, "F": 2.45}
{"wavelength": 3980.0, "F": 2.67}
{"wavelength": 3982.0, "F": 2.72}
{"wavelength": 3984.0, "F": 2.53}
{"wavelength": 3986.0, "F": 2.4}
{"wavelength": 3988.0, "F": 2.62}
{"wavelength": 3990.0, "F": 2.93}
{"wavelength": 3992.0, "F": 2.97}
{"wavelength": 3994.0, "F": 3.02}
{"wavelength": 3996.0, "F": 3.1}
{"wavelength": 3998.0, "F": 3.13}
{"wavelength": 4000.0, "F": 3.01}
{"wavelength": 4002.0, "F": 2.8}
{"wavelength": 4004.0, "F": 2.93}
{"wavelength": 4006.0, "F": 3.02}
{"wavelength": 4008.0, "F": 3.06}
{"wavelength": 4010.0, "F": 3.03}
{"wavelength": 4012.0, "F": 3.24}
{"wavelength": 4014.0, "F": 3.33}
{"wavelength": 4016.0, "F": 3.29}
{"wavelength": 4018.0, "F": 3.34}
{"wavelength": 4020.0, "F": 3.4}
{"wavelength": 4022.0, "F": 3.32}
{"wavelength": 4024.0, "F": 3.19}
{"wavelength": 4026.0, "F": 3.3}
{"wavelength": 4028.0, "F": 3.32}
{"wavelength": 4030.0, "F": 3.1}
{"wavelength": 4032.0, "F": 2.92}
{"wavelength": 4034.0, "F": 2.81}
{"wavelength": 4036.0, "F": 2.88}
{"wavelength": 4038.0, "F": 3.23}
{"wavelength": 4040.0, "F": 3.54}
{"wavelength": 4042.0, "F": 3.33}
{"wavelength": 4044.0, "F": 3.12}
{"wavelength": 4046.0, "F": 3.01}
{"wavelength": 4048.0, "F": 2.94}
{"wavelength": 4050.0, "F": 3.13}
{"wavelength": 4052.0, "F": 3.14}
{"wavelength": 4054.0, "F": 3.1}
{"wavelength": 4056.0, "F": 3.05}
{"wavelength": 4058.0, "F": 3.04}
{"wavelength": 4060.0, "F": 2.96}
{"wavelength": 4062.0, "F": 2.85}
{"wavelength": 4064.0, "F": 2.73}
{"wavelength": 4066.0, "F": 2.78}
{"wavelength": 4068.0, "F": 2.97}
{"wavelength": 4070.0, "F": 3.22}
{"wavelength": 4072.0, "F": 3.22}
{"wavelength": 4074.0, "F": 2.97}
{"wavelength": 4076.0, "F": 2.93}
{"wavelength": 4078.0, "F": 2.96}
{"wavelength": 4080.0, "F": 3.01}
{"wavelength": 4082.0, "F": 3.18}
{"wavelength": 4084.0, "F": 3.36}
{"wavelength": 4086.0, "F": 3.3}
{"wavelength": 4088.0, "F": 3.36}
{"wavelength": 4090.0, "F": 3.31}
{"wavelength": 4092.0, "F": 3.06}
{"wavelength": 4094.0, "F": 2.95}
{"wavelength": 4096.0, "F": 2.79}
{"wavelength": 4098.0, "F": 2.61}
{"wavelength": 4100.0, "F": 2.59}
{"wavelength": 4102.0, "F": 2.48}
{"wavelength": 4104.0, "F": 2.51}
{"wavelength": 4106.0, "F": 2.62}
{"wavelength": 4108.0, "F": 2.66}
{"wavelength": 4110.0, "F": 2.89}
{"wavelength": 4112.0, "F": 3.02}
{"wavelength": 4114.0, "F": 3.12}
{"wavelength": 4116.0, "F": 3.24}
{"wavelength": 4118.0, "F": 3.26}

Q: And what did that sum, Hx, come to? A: 6.1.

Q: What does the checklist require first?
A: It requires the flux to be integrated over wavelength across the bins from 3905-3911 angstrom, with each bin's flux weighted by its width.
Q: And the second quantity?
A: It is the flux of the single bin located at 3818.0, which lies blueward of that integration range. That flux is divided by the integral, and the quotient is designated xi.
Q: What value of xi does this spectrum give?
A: 0.139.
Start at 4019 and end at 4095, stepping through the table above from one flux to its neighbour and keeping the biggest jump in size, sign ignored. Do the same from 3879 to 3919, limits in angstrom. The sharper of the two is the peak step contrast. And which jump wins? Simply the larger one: 0.35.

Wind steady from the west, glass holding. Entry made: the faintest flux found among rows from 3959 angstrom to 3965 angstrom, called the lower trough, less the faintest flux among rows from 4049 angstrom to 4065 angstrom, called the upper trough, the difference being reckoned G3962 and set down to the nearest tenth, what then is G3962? -1.2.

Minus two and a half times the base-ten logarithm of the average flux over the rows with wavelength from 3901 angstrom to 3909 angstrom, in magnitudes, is -0.87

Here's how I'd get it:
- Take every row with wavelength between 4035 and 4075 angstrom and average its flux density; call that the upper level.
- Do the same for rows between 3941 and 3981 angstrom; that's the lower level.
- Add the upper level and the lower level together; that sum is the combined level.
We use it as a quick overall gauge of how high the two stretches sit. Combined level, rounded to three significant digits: 5.12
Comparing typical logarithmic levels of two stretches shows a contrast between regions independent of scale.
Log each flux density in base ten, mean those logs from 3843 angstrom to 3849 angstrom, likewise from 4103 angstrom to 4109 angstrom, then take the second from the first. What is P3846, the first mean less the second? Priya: -0.15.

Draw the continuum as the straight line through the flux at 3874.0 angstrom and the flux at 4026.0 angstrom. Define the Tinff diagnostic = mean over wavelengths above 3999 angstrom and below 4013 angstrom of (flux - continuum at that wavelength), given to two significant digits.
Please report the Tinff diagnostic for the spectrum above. -0.12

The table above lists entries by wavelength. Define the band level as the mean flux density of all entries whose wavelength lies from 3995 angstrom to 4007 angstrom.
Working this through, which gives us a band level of 3.0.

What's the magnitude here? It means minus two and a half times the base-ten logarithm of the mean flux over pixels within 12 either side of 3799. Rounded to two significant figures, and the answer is -0.73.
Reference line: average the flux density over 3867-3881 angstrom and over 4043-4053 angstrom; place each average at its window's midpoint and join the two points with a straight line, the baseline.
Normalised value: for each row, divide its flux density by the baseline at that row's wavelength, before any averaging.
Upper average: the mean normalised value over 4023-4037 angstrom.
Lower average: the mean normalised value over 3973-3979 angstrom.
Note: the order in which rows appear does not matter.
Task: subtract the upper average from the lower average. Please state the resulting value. -0.23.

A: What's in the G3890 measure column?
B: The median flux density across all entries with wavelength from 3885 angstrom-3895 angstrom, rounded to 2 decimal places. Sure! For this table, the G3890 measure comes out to 1.96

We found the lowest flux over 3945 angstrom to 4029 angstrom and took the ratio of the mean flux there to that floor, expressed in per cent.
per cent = 210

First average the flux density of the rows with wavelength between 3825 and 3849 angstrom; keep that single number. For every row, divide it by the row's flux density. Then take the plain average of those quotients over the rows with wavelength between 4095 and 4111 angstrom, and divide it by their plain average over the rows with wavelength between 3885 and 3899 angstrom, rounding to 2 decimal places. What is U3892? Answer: 0.75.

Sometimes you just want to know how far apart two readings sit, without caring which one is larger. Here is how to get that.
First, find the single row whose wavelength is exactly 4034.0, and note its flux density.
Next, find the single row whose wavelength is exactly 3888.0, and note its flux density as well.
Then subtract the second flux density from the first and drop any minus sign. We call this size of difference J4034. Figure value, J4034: 1.0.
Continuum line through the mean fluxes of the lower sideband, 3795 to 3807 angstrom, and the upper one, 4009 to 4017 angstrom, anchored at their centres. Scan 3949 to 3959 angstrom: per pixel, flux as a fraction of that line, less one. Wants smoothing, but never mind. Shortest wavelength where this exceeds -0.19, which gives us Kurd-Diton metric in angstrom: 3950.0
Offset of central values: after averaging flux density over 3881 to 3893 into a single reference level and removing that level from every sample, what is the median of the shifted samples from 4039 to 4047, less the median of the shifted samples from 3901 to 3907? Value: 1.0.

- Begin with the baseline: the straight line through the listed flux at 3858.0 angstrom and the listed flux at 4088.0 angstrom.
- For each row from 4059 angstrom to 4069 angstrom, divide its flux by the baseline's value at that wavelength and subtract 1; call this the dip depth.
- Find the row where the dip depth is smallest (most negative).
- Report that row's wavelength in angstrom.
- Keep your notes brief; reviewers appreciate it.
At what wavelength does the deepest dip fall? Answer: 4064.0 angstrom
